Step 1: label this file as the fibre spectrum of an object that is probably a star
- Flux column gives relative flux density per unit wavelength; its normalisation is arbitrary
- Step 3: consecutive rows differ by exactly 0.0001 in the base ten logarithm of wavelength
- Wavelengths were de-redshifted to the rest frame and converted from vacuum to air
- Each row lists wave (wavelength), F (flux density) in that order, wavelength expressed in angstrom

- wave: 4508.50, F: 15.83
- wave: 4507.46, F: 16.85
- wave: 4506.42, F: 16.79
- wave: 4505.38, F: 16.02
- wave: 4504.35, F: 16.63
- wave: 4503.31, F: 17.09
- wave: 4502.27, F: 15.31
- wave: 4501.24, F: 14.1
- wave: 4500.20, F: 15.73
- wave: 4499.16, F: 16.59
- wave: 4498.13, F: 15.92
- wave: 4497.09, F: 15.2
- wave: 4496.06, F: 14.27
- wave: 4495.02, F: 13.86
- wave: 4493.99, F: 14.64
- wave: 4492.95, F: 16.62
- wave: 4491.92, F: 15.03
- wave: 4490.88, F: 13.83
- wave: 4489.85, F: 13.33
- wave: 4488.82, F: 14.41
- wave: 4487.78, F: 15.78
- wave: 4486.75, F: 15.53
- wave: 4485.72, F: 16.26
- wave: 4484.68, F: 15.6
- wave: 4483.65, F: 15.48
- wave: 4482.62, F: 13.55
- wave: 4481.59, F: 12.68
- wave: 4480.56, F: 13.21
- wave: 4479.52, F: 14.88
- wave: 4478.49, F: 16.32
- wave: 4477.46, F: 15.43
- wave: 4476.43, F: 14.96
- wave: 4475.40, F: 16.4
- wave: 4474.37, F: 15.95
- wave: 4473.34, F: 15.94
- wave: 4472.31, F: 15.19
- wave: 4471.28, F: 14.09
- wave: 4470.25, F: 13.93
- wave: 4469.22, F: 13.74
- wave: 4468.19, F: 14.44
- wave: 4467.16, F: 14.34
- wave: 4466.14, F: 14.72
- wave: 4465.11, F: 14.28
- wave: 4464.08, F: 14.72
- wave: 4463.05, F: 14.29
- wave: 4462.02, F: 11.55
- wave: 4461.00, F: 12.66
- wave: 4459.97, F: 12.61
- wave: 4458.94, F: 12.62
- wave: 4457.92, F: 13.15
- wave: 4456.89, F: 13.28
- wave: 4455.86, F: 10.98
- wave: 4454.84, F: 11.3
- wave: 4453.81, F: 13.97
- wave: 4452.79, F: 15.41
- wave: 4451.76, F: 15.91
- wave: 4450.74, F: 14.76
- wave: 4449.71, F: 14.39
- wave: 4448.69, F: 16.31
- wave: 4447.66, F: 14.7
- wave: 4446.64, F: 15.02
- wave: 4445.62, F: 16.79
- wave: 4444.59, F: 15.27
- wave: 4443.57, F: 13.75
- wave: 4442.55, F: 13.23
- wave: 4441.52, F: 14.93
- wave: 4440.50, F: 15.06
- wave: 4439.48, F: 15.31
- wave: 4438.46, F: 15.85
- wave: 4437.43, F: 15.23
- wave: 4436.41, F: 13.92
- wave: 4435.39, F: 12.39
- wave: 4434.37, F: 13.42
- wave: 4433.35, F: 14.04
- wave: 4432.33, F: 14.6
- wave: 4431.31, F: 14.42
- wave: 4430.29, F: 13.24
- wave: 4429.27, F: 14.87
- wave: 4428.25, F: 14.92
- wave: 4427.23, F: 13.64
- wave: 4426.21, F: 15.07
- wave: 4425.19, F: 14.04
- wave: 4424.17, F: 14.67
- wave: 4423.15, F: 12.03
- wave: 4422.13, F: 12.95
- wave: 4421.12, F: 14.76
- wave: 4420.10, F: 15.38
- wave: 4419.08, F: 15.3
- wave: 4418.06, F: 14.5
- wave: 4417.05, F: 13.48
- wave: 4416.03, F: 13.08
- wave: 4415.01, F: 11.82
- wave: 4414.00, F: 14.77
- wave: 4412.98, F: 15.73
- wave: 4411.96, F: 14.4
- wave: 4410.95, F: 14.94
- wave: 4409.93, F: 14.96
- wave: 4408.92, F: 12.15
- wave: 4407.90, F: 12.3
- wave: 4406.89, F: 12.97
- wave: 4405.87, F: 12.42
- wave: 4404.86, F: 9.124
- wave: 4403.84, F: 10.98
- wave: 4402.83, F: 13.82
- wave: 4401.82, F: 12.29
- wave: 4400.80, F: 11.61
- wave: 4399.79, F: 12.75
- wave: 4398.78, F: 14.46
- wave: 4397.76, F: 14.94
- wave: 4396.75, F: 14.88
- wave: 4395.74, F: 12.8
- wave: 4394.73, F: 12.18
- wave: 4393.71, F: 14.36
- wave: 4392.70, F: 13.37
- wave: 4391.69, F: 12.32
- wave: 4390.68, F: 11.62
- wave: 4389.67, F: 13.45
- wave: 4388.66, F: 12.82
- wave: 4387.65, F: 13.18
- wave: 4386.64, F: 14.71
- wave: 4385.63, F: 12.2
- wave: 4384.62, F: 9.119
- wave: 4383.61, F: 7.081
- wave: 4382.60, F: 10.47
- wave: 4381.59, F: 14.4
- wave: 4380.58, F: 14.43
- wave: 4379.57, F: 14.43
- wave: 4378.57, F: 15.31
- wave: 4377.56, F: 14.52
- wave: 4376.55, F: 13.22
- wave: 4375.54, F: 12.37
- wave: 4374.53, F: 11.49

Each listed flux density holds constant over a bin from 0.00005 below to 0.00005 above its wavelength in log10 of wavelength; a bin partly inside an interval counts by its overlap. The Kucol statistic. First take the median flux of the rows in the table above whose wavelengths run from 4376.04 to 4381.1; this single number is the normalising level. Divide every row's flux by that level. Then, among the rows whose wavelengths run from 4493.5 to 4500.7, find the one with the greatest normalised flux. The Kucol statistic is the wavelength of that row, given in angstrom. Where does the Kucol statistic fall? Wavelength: 4499.16 angstrom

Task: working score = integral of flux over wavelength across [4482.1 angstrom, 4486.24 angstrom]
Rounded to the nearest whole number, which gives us 63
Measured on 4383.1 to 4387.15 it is 44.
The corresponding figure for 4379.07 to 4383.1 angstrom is 54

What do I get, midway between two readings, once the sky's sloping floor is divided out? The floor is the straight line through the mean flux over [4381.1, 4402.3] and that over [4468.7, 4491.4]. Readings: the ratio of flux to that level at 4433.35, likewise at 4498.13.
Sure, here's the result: 1.034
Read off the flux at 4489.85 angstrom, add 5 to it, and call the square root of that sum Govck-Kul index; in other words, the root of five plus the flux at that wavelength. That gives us 4.28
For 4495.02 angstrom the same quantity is 4.34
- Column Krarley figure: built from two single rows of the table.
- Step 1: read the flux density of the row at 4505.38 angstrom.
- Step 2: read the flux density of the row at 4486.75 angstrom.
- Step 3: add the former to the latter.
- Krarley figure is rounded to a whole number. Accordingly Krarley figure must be 32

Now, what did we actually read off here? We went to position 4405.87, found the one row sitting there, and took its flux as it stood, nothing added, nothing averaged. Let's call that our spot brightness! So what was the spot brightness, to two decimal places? 12.42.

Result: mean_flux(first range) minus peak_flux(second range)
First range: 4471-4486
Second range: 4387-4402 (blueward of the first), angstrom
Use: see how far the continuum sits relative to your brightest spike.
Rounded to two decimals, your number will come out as 0.12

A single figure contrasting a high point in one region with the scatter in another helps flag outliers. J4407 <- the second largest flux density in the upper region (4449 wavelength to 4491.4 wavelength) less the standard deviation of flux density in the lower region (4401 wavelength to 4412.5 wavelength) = 14.6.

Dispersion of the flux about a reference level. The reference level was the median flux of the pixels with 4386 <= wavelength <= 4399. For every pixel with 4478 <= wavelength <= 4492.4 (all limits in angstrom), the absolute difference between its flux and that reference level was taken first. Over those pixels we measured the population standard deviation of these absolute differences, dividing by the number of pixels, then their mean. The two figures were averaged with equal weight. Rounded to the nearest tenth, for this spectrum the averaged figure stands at 1.2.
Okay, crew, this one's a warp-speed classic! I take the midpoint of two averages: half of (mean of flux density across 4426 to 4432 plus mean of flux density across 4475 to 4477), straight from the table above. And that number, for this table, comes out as 15.0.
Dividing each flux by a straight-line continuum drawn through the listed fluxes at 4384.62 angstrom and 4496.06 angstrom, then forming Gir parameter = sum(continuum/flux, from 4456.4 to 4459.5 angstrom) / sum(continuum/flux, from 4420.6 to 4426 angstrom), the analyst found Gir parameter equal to 0.7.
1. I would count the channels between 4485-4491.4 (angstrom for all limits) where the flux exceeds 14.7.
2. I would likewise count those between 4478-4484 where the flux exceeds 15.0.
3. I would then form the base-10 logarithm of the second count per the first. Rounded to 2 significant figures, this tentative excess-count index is -0.18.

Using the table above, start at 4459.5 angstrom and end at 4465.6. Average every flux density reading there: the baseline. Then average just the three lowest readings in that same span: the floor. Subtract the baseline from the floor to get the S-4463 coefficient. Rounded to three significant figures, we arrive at -1.08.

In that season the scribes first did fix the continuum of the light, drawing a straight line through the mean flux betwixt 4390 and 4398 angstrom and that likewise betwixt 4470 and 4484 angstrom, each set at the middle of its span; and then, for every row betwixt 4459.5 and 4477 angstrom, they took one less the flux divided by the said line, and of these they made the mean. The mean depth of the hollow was 0.024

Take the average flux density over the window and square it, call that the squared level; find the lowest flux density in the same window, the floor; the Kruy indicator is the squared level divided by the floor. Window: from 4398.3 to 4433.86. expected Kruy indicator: 20.3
